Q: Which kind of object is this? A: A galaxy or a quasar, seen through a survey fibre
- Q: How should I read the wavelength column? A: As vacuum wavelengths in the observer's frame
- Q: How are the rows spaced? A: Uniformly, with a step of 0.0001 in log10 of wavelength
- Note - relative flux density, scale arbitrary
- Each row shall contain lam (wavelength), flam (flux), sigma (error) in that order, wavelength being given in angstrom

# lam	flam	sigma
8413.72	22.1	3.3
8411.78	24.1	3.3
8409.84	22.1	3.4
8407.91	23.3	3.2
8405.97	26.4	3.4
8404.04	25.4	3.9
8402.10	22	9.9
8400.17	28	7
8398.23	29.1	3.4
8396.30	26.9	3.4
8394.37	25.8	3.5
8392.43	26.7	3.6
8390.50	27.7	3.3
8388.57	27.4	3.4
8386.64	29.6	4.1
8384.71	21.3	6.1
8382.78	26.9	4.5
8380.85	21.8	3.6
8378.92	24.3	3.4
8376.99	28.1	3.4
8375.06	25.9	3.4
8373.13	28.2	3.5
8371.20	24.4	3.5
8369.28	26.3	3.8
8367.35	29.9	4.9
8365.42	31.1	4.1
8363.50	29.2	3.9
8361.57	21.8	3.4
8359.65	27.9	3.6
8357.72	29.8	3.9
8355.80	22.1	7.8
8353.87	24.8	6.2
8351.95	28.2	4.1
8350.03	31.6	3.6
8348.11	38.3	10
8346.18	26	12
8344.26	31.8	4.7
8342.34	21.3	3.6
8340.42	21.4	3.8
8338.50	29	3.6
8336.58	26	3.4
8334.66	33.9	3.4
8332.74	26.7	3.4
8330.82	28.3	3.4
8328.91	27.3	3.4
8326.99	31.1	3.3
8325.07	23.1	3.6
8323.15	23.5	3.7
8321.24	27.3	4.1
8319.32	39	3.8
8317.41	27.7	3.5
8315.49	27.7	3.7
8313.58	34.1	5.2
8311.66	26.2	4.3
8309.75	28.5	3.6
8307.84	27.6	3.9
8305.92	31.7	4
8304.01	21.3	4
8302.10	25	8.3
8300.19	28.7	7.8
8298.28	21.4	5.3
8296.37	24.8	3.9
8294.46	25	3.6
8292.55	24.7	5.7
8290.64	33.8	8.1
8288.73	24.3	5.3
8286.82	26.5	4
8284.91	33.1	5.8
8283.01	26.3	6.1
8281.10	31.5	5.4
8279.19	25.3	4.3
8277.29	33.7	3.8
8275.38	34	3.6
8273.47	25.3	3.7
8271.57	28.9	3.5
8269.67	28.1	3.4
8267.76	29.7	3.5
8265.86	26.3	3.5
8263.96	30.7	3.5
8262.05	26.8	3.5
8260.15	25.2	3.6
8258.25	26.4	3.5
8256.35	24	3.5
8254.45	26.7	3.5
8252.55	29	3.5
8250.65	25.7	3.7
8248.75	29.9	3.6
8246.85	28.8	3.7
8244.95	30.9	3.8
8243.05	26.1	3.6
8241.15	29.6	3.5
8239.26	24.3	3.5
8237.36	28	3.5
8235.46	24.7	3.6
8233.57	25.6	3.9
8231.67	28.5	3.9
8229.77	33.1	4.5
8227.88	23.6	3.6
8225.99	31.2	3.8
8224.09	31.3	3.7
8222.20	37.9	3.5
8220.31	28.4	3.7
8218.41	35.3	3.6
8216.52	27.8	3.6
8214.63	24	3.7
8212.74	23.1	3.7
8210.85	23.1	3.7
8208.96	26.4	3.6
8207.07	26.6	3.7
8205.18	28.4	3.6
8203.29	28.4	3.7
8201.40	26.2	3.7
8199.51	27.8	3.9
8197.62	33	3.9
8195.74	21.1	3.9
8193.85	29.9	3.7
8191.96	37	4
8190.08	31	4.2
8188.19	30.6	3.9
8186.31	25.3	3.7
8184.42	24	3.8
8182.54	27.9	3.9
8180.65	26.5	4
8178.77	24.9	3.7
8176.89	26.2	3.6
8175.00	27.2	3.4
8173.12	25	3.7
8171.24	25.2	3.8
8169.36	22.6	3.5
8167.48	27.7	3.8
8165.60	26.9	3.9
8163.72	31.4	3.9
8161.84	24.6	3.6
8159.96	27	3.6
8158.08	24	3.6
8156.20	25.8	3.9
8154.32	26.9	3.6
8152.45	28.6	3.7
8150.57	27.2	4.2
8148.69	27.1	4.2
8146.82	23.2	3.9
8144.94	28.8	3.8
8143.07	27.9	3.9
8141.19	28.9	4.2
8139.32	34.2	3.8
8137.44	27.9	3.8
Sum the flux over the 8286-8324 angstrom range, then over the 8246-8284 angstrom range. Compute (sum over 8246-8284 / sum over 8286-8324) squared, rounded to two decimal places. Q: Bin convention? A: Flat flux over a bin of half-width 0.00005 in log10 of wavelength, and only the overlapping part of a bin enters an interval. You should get 1.05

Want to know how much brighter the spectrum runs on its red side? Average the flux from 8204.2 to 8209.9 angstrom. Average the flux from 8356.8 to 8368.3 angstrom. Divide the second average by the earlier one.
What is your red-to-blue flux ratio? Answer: 1.04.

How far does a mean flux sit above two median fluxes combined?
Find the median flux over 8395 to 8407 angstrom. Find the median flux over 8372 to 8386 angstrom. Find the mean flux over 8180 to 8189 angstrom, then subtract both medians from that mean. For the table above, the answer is -25.7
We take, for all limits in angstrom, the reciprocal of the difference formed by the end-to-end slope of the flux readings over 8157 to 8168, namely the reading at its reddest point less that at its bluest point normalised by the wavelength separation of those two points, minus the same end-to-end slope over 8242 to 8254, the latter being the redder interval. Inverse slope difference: 11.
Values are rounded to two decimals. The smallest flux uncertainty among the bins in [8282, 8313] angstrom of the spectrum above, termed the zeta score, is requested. 3.60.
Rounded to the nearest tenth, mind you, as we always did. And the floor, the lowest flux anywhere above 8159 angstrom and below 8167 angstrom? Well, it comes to 24.6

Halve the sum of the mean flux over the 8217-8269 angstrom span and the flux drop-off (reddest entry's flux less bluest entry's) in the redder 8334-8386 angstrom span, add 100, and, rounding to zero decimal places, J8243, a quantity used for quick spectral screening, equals 108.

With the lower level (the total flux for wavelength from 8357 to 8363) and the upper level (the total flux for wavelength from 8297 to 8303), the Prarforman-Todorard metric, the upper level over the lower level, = 0.94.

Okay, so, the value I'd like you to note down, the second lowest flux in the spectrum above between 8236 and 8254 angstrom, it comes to 25.7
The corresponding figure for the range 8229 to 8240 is 24.7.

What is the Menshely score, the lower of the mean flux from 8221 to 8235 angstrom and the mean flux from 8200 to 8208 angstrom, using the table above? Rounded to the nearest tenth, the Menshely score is 27.4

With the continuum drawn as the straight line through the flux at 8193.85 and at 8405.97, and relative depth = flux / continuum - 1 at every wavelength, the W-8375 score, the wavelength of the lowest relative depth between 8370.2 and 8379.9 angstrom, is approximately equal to 8371.20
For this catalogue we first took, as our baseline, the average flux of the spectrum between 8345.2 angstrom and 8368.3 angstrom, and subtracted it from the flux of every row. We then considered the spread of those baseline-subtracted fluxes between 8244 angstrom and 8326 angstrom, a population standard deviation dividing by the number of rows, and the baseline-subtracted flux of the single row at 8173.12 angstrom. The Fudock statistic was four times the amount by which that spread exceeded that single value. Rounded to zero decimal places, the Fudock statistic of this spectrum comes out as 28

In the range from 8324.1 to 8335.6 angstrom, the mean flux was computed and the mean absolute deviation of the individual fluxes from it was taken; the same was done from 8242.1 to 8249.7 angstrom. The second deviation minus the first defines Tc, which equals -1.3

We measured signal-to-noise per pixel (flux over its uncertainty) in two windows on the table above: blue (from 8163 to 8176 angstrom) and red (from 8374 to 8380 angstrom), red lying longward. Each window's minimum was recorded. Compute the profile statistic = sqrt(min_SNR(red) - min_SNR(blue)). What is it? 0.83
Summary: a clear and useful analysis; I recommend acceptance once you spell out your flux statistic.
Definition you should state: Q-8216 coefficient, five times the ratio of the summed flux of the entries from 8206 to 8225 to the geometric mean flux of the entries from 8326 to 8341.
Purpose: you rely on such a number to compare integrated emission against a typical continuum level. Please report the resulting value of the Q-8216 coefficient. 51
